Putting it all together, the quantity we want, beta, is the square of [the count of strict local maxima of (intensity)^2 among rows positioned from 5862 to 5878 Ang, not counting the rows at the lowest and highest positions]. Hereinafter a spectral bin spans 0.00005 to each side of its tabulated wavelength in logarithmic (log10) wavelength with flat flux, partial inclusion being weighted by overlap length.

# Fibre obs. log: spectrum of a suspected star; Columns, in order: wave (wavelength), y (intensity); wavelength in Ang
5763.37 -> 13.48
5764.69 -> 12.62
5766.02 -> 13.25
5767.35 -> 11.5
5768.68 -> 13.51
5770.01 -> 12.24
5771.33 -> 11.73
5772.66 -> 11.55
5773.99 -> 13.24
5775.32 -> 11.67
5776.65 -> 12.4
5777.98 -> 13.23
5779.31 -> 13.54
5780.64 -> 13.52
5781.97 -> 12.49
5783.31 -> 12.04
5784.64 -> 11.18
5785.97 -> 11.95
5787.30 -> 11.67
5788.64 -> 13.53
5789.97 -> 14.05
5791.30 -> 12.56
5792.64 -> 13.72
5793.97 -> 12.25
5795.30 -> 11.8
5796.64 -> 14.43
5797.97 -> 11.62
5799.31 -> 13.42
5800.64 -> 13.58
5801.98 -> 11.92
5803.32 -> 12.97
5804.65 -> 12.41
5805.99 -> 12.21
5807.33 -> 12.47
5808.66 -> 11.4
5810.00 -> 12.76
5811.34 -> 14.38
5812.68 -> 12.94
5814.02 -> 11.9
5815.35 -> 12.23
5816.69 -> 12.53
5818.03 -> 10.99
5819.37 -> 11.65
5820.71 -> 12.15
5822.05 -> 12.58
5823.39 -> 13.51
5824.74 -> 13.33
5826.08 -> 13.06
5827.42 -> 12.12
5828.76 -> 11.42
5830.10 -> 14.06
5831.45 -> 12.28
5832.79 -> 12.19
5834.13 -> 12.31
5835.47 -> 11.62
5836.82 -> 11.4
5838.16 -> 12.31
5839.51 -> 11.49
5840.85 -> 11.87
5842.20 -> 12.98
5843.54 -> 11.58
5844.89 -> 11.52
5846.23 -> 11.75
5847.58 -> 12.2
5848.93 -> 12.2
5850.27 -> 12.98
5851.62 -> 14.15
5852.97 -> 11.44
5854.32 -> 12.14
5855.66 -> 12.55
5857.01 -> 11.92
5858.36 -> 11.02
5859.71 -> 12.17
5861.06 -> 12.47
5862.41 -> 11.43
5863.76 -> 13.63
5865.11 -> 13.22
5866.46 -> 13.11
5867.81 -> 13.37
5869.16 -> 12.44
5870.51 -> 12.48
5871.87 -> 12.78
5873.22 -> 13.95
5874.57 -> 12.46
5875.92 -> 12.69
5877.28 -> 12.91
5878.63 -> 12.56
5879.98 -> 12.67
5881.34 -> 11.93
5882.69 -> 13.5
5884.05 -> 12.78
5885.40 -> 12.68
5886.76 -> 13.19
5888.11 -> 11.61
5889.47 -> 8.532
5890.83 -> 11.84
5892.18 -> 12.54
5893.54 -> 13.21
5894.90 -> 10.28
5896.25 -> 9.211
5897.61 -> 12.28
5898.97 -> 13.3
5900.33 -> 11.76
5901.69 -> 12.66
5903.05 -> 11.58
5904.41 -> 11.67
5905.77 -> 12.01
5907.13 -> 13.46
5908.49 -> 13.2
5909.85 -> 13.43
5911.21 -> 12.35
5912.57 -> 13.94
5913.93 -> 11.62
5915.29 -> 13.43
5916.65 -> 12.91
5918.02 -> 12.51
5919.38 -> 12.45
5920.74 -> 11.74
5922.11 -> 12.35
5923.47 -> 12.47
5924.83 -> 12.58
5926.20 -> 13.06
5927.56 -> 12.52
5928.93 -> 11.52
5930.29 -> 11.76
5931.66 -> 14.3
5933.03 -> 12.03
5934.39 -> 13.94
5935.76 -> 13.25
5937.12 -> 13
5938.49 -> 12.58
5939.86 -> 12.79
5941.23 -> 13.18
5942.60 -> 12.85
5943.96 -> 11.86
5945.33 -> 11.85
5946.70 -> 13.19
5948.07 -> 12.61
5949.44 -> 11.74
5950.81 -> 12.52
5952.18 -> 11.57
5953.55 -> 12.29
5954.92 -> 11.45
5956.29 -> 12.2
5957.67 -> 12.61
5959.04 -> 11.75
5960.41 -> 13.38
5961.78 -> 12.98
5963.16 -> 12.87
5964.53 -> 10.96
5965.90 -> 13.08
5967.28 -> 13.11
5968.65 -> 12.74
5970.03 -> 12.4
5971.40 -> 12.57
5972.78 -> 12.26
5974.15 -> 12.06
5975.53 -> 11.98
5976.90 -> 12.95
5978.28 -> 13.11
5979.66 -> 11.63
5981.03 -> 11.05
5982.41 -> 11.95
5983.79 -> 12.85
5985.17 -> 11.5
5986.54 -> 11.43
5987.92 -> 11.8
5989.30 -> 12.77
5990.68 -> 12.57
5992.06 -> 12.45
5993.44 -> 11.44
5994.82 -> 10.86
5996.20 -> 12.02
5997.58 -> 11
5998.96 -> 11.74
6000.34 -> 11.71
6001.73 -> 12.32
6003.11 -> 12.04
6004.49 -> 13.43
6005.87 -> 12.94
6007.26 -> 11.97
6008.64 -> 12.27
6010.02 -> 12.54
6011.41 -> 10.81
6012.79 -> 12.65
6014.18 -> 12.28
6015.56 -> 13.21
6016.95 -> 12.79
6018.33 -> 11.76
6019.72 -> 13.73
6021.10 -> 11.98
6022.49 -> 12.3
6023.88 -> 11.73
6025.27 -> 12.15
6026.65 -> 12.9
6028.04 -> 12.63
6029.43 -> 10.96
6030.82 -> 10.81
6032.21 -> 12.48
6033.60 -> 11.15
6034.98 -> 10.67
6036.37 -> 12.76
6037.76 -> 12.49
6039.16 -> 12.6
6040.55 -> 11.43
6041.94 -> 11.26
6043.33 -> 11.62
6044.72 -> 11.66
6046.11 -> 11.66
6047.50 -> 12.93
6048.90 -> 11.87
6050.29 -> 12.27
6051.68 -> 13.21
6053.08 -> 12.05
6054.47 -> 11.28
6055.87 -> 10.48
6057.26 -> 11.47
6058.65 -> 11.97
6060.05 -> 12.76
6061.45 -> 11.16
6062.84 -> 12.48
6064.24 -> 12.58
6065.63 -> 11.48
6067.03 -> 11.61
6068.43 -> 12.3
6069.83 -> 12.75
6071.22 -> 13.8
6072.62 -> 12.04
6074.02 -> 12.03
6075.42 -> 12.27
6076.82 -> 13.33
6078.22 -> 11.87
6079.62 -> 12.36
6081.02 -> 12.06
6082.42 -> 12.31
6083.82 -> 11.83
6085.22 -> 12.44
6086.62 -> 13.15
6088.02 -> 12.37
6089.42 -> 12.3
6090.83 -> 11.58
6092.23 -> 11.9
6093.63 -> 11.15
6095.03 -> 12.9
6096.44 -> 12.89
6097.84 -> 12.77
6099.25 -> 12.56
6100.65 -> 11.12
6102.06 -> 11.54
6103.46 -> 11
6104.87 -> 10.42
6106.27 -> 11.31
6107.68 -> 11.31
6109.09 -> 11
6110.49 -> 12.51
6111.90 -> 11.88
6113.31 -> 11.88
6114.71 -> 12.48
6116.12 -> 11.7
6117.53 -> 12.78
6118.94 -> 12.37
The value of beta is 9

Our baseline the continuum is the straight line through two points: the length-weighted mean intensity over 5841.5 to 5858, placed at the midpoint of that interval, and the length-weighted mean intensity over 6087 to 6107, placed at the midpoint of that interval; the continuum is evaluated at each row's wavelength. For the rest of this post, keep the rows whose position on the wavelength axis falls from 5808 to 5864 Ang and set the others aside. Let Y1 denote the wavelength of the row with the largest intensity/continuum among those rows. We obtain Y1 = 5811.34 Ang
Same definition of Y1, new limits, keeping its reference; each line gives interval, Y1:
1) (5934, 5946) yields 5934.39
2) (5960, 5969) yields 5960.41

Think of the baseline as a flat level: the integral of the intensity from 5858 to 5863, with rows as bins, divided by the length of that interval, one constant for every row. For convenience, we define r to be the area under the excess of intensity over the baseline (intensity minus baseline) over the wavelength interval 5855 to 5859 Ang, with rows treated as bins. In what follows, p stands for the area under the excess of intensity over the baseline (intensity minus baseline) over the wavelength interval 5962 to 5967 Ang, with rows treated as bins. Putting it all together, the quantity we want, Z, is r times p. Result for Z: 0.2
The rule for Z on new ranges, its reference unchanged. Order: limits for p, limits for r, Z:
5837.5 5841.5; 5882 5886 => 1.3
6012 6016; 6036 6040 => 9.6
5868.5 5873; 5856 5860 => -1.5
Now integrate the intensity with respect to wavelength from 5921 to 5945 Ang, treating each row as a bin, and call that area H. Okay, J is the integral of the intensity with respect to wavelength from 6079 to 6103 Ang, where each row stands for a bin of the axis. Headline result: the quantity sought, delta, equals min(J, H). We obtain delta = 292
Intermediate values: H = 304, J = 292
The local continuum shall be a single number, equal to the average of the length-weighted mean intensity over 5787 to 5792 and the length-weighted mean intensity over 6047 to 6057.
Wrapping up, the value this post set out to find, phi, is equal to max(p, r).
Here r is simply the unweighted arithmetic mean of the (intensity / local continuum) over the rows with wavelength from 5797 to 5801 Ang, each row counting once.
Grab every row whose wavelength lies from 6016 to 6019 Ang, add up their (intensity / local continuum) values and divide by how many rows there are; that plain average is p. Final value 1.03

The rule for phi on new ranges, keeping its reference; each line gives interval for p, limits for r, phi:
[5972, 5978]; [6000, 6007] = 1.00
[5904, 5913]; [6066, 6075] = 1.03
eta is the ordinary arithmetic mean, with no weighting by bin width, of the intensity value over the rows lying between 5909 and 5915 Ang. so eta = 12.8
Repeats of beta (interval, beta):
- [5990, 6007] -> 16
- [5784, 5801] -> 16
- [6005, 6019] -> 9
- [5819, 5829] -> 1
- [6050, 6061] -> 1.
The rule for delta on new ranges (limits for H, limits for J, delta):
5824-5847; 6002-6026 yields 280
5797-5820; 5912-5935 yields 287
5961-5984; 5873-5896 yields 281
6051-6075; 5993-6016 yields 278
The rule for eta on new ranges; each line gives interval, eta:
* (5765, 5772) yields 12.4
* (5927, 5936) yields 12.8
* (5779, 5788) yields 12.3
